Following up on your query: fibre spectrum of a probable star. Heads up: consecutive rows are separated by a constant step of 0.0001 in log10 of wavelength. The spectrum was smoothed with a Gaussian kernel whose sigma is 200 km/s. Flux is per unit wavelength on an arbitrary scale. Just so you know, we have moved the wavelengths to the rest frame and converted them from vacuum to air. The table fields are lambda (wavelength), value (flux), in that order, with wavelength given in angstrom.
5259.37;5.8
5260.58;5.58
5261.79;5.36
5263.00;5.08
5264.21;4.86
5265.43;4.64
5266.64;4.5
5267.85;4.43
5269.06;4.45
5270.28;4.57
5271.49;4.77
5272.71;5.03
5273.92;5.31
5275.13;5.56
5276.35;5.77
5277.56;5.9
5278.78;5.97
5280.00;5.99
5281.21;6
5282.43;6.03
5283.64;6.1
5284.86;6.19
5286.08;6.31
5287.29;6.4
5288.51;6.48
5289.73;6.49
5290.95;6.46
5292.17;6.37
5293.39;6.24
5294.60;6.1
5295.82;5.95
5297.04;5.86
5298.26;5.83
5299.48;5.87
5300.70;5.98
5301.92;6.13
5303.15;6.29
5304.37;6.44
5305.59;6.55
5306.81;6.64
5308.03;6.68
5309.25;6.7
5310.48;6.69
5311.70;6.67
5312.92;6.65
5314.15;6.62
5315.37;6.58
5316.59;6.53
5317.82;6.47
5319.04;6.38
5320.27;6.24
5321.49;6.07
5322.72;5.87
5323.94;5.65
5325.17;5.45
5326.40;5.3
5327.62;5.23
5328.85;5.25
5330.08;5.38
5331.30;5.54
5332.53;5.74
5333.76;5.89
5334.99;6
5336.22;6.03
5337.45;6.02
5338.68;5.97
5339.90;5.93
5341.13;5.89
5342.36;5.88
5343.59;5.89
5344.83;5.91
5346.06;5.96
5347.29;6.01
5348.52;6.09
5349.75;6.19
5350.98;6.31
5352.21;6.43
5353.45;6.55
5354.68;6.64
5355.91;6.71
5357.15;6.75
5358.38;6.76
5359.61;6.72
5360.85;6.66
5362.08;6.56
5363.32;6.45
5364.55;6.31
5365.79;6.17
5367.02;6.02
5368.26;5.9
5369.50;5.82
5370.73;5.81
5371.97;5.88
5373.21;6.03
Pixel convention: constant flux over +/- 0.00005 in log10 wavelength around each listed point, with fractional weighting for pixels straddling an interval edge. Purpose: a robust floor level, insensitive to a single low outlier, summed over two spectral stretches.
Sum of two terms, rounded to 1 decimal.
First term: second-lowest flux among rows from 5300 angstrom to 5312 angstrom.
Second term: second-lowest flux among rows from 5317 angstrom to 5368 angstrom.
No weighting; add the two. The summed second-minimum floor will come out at 11.4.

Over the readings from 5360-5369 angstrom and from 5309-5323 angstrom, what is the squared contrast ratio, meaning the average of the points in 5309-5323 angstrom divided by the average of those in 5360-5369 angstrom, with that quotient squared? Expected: 1.05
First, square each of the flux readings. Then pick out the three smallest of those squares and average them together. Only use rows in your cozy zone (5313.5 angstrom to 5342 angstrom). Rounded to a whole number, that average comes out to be 28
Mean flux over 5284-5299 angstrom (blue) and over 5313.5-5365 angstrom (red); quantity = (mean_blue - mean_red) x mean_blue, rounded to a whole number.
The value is 1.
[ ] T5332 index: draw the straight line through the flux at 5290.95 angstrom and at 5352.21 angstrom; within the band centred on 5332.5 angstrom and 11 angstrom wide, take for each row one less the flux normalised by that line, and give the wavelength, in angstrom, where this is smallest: 5336.22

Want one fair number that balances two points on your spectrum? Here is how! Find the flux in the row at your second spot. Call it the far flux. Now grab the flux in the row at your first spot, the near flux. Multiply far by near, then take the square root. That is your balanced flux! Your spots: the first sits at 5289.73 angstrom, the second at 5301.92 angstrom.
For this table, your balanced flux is 6.31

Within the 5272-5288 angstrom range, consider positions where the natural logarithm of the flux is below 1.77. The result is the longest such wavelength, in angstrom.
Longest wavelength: 5276.35 angstrom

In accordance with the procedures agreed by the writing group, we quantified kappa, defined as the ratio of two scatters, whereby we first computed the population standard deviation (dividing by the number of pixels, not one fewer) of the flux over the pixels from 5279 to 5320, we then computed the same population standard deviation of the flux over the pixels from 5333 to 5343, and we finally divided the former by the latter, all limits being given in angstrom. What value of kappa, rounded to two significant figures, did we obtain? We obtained 4.7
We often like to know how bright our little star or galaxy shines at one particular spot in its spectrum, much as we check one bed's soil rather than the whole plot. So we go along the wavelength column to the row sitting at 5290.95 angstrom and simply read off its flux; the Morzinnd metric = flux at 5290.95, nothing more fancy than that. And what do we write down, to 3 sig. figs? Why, 6.46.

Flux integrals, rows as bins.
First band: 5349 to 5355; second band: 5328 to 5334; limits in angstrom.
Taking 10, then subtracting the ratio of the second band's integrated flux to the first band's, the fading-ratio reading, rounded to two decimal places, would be 9.14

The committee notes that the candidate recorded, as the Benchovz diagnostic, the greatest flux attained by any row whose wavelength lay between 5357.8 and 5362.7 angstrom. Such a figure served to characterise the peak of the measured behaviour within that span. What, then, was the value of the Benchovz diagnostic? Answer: 6.76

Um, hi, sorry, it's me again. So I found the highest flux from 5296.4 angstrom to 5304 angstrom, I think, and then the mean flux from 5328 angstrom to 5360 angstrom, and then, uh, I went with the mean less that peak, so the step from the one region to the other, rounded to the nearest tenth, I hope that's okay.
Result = -0.2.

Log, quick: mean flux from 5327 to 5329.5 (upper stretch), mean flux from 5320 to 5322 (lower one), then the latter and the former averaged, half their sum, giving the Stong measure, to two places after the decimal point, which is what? 5.70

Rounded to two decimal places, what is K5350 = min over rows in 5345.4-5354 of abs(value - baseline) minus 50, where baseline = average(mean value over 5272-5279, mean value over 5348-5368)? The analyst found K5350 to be -49.99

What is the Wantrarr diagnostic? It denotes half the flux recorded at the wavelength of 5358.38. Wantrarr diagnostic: 3.4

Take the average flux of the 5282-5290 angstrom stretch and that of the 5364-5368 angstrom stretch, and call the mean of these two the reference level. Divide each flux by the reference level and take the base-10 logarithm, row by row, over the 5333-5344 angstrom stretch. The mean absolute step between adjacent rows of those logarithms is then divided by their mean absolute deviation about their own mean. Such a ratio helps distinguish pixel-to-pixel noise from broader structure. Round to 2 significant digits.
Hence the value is 0.70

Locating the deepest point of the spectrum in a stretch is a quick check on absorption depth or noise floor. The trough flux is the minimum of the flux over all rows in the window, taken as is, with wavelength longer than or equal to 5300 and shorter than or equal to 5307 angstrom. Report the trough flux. 5.98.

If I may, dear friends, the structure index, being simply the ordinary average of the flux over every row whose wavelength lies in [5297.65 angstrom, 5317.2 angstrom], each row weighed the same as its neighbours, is 6.4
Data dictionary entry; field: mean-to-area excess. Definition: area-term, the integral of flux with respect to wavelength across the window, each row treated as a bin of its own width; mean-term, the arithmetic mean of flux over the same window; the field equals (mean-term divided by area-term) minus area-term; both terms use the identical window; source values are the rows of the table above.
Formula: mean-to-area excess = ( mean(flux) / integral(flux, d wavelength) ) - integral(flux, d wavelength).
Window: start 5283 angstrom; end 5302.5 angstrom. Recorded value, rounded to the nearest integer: -120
